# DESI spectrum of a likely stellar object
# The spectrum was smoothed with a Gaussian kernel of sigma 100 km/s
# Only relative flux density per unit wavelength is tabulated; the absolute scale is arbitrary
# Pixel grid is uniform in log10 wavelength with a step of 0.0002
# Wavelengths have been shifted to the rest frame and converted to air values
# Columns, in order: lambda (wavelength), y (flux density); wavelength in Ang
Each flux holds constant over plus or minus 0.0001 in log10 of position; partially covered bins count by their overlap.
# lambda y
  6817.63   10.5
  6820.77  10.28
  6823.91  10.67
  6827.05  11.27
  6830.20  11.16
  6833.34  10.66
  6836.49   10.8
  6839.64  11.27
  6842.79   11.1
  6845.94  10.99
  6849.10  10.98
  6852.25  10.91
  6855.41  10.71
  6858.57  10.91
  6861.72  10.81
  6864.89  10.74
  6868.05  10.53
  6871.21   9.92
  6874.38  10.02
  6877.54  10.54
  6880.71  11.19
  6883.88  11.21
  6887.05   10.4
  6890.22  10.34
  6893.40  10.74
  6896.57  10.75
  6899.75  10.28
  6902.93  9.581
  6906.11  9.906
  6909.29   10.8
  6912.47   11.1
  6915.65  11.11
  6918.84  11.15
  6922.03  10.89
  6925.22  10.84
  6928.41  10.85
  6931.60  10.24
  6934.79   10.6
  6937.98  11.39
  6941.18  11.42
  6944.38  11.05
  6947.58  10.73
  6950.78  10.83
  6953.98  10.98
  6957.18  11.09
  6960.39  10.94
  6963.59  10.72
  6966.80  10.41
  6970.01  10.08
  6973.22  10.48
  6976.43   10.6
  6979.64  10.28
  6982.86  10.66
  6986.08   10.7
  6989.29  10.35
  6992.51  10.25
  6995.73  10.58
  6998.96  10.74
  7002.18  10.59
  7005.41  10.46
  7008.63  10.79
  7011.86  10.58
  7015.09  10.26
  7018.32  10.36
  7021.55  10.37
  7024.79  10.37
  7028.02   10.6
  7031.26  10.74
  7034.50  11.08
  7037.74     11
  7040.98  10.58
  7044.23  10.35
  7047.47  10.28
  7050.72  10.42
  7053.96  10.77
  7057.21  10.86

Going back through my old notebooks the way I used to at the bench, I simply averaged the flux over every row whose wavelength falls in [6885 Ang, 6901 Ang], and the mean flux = 10.5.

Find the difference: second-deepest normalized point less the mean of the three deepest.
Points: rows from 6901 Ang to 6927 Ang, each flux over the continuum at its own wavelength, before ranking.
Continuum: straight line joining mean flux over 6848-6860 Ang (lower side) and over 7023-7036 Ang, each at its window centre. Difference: -0.018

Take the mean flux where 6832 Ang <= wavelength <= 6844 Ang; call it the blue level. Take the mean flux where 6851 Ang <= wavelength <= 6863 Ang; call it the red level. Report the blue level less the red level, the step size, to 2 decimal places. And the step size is 0.12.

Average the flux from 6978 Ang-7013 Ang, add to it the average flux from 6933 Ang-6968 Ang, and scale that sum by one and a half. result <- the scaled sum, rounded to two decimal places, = 32.20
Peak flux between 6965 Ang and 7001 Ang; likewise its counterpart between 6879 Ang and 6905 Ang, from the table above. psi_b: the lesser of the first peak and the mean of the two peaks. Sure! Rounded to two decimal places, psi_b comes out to 10.74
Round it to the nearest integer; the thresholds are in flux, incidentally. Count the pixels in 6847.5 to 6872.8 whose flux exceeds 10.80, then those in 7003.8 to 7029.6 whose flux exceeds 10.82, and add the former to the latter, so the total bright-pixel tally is 4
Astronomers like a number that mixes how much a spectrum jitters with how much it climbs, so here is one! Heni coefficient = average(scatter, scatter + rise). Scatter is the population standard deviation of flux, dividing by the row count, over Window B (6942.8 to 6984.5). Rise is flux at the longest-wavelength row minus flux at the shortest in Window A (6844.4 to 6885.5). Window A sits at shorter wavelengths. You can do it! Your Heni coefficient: 0.4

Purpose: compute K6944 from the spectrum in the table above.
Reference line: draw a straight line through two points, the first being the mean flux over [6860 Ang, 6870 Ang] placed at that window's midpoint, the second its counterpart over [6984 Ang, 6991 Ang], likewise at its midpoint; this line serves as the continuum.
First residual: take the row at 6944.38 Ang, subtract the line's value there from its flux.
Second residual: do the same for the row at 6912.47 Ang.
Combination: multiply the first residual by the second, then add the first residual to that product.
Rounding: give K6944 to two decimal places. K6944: 0.69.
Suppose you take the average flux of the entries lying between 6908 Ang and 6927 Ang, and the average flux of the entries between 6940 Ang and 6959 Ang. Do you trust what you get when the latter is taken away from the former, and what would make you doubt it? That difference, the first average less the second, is 0.0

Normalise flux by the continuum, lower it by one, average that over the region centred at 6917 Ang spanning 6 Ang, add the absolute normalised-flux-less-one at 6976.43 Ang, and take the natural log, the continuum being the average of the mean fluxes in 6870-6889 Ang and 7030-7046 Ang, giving -3.0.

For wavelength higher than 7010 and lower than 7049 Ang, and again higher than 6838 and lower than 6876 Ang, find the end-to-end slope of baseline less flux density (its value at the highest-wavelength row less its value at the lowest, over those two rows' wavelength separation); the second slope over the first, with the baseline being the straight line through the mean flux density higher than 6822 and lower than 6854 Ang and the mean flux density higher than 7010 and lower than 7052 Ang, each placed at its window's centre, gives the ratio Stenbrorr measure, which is 5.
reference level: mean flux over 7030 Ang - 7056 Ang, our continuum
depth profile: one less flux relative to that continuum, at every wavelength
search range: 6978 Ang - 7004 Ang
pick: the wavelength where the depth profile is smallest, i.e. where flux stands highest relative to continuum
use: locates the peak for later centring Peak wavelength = 6998.96 Ang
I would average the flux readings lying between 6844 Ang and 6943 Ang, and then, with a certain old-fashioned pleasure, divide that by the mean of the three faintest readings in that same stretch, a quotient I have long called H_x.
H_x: 1.09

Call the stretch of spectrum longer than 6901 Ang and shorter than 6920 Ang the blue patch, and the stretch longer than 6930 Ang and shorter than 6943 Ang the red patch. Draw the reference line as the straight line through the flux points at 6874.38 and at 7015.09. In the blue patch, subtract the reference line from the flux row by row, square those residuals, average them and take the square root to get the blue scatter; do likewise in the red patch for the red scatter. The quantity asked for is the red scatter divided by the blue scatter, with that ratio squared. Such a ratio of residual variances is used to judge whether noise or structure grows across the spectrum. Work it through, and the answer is 1.32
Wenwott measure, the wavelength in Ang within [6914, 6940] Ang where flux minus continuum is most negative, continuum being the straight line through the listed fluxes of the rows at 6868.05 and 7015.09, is 6931.60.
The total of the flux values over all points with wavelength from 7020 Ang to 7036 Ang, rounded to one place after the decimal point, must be 53.2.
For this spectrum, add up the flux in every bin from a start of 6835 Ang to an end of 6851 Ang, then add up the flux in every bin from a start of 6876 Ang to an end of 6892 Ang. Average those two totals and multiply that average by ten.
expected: 544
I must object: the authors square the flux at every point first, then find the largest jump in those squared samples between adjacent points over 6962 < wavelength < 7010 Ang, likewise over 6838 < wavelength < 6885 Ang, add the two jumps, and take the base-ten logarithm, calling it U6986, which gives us 1.35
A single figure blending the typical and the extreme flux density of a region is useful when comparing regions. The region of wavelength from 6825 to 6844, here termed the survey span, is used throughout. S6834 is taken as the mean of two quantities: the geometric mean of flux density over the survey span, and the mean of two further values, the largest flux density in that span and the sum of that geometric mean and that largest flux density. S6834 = 13.92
